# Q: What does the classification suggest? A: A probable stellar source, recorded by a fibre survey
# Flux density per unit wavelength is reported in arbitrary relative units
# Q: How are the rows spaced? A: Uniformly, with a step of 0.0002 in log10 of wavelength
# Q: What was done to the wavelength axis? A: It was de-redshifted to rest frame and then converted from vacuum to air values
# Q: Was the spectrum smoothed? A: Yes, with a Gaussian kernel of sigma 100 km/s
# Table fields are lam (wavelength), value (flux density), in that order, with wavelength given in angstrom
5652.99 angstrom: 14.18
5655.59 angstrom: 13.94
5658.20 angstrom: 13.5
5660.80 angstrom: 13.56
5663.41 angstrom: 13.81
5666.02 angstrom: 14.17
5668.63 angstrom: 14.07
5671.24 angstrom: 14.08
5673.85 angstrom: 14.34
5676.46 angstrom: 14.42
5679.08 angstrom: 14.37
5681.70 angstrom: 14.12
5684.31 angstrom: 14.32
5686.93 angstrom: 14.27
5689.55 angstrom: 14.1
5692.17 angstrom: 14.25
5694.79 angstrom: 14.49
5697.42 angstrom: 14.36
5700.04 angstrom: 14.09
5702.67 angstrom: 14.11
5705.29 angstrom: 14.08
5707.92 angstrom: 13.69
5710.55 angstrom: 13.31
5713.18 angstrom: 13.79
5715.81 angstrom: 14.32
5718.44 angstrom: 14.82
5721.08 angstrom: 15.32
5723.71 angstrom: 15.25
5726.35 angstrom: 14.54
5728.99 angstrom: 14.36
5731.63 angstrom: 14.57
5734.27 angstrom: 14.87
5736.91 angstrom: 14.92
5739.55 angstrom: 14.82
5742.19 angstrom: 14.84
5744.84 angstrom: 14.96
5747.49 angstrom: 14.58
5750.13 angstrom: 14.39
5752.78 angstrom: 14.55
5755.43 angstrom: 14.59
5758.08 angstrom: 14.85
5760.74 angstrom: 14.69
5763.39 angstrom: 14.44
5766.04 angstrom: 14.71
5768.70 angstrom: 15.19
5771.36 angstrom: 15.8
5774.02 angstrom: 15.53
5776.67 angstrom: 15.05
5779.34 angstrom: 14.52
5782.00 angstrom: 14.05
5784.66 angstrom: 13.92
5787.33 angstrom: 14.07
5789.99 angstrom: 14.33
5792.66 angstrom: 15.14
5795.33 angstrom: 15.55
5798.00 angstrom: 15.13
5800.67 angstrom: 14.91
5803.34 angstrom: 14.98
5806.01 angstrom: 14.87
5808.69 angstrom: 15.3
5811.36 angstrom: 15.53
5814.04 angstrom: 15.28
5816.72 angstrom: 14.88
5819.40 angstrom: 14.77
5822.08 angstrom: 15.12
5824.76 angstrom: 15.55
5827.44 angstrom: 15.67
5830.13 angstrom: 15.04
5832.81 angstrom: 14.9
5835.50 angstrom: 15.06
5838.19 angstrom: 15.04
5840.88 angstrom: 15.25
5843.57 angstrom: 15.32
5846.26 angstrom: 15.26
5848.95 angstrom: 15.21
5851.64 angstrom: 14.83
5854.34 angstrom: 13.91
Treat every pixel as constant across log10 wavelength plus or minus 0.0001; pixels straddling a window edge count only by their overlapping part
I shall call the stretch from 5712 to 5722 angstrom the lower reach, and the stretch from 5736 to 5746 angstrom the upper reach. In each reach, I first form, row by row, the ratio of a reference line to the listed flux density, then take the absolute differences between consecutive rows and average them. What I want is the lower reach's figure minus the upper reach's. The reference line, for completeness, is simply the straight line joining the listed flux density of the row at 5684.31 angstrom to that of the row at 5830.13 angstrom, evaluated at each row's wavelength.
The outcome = 0.029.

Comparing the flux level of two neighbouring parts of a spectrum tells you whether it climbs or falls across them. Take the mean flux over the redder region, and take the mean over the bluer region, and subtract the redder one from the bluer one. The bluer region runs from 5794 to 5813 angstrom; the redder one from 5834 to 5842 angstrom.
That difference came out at 0.1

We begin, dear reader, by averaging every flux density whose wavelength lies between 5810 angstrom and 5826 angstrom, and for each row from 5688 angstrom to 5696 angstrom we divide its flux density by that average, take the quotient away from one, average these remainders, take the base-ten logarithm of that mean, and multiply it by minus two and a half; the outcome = 3.1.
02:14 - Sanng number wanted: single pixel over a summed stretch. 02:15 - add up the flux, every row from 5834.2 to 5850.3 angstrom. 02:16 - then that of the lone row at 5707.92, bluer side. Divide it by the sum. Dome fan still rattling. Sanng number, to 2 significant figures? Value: 0.15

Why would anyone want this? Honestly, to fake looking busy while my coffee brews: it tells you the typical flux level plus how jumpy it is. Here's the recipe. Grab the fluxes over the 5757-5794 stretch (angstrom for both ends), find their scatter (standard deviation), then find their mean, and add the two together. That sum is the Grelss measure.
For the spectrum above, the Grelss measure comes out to 15.3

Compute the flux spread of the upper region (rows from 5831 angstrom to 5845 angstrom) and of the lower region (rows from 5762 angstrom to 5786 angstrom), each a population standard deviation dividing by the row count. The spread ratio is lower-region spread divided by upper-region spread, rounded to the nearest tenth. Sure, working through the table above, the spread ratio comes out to 4.0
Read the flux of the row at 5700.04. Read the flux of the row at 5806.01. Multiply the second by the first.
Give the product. 210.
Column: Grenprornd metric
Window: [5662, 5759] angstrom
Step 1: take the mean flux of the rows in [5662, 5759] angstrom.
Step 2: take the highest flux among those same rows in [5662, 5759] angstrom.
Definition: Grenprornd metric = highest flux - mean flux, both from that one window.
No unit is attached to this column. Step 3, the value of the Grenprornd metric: 0.92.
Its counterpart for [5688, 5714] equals 0.46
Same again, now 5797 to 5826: 0.43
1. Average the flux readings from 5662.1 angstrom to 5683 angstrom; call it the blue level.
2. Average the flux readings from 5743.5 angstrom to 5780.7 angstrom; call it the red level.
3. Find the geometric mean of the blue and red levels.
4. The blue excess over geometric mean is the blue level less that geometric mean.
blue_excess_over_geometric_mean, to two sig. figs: -0.33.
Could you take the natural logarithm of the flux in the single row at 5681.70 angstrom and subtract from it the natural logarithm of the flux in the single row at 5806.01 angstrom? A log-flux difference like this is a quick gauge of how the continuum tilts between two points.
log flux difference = -0.052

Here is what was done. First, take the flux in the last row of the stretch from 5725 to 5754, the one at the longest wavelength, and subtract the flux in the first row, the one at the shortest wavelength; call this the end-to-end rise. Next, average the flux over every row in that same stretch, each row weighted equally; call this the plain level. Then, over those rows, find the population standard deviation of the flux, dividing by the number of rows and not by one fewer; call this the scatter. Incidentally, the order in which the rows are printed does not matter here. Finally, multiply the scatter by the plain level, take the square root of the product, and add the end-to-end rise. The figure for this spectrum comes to 1.7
